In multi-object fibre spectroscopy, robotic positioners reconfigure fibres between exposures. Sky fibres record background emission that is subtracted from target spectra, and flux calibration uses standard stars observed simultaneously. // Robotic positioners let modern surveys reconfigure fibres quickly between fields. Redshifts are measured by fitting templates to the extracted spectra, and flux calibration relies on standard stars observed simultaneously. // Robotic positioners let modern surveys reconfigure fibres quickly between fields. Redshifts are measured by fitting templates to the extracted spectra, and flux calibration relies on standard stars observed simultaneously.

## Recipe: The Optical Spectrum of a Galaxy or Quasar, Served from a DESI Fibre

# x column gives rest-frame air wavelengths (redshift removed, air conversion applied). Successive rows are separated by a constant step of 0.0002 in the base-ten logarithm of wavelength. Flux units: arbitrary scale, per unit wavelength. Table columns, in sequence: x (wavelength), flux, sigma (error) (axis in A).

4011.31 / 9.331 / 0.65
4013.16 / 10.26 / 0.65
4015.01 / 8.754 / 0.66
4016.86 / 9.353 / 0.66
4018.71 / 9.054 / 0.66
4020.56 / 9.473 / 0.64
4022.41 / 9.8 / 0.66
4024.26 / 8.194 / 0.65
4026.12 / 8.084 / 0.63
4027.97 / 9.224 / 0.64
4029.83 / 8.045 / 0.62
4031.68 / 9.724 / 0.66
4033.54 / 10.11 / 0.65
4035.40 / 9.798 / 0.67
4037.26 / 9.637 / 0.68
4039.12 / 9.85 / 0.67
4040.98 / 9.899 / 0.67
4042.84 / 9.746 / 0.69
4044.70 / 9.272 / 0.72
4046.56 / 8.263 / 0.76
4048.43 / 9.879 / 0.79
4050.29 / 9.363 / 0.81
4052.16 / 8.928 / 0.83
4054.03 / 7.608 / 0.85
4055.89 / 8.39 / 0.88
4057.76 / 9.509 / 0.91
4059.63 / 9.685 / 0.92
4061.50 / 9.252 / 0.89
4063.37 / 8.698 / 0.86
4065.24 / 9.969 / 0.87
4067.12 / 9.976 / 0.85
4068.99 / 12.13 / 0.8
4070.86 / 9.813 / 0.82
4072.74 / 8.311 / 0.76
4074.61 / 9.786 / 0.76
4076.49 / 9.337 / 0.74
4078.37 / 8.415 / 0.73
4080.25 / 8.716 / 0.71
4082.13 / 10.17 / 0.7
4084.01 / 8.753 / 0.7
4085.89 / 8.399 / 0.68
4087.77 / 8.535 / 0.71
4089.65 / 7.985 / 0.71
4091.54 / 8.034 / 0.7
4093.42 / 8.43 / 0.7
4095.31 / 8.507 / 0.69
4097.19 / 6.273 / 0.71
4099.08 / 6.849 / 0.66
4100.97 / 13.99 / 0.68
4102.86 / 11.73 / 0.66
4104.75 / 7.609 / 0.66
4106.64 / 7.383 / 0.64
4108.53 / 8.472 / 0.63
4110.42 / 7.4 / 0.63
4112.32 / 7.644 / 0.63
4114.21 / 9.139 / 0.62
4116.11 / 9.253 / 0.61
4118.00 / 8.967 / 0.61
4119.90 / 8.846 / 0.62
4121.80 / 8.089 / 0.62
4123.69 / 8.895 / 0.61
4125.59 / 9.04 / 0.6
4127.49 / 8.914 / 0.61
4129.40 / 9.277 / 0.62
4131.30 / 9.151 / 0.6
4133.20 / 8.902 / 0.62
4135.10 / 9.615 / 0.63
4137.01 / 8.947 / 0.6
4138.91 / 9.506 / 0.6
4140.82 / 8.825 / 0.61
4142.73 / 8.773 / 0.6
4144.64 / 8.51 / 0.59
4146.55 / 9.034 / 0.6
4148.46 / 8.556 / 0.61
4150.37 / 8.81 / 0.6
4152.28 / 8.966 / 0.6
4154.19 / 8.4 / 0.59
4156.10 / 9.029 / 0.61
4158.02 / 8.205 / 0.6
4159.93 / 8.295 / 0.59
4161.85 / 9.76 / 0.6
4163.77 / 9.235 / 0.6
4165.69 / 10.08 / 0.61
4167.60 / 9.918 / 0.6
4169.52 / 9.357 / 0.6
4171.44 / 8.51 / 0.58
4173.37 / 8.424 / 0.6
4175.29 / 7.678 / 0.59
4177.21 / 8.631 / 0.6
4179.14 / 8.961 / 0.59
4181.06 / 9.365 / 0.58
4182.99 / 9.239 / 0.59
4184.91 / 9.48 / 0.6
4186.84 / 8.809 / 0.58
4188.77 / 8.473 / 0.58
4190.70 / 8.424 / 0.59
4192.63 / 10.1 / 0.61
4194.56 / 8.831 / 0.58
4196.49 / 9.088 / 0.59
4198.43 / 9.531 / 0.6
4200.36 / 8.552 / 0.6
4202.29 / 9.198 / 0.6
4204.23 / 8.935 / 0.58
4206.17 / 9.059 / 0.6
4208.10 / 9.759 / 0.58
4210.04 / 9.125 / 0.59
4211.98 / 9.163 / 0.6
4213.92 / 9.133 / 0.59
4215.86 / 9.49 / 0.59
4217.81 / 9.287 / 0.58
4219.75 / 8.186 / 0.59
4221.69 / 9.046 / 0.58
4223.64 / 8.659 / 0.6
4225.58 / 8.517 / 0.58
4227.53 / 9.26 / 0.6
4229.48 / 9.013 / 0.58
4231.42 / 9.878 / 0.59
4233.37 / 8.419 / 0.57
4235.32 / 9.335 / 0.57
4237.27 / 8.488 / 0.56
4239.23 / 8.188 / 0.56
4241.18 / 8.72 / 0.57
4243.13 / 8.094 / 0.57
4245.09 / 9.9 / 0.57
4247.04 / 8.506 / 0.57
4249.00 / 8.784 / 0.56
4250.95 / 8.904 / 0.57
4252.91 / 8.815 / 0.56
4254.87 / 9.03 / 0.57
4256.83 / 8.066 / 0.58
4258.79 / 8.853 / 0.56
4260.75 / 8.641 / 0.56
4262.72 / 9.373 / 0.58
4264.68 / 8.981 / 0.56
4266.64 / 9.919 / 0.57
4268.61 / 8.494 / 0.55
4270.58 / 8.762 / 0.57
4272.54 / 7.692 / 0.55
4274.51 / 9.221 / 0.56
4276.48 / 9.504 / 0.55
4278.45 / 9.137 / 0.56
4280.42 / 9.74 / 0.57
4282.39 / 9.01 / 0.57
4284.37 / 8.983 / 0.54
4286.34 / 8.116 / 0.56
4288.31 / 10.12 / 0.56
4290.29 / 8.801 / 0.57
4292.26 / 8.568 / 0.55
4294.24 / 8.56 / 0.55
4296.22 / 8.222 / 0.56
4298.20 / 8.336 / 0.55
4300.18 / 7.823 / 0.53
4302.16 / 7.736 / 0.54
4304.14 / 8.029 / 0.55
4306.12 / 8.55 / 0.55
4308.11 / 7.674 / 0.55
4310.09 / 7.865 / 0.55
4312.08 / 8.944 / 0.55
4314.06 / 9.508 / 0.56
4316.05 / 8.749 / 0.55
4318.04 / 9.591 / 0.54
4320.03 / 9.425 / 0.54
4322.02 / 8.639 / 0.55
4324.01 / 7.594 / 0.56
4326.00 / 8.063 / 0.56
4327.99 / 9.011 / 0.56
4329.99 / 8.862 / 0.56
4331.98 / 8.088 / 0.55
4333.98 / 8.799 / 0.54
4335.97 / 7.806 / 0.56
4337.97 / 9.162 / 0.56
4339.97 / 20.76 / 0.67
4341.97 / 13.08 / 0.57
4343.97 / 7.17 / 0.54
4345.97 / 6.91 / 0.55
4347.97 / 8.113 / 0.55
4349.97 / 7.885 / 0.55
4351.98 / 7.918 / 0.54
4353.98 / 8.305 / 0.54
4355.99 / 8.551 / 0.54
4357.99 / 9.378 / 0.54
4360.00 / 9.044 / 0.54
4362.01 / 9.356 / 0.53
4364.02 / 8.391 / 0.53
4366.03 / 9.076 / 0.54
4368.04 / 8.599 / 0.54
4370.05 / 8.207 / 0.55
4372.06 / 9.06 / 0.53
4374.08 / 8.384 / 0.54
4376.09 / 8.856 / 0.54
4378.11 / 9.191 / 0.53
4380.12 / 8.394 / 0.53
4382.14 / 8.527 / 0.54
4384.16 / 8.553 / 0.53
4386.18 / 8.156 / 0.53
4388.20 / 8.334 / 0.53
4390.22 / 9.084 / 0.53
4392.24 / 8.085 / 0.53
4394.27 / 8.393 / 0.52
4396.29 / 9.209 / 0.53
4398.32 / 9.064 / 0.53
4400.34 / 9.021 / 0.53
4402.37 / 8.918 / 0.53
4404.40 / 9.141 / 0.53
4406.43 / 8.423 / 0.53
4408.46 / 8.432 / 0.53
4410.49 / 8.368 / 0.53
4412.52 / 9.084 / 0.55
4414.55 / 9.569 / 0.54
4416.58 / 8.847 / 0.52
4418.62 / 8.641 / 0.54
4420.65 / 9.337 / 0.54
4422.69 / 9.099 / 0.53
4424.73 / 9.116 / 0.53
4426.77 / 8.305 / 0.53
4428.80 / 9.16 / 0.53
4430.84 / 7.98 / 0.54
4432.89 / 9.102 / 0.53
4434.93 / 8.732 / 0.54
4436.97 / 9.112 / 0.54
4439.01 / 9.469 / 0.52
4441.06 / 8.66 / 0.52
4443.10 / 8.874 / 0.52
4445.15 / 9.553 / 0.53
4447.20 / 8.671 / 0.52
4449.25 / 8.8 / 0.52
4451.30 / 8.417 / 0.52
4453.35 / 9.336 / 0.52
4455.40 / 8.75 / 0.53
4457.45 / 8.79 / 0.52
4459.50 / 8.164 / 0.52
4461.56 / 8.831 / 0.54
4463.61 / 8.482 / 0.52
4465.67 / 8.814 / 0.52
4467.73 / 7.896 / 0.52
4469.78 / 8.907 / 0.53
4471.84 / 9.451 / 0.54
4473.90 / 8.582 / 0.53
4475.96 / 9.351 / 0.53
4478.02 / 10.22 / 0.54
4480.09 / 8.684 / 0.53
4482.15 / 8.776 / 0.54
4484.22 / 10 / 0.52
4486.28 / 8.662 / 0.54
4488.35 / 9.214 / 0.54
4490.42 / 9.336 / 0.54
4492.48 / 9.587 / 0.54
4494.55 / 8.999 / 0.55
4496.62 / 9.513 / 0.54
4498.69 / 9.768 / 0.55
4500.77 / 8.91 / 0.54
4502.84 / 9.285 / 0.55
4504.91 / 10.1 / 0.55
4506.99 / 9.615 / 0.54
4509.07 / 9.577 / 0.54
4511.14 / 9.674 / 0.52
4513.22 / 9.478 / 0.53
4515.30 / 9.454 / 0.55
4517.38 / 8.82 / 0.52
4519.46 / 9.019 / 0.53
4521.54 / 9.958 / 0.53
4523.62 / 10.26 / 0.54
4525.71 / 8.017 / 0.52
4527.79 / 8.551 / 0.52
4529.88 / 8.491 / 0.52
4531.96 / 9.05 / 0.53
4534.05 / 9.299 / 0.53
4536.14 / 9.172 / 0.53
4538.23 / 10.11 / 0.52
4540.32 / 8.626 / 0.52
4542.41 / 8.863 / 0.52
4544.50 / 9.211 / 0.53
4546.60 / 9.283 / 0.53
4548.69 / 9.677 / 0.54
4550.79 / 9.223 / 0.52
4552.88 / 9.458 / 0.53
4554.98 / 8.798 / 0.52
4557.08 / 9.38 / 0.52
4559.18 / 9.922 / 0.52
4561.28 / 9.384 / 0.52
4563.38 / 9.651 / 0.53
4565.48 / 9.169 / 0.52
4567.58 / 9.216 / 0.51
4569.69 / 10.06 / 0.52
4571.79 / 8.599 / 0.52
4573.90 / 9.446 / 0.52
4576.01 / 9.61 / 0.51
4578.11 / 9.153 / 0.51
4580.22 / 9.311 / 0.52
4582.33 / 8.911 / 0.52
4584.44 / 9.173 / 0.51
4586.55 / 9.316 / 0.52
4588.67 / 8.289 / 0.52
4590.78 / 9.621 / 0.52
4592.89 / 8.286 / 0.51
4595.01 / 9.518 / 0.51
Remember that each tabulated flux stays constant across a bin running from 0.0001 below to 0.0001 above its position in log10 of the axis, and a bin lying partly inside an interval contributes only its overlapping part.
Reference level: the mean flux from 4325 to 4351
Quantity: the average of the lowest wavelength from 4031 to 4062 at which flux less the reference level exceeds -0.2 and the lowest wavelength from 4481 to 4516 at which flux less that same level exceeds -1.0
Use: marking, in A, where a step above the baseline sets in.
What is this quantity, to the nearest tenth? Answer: 4256.9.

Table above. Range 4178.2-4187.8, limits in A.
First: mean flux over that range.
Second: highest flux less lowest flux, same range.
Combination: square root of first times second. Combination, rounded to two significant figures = 2.5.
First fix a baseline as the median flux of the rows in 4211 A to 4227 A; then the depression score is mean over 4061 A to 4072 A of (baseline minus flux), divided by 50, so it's -0.018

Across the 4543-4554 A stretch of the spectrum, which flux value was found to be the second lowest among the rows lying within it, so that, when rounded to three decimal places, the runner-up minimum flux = 9.223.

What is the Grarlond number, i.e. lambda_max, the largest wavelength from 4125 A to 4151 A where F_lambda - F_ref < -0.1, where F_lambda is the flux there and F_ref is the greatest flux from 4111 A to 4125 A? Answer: 4150.37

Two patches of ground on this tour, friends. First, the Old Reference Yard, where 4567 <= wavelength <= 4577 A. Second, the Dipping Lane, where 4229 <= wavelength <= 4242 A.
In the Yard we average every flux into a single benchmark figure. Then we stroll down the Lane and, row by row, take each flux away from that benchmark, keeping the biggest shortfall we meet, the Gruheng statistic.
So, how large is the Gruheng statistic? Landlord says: 1.20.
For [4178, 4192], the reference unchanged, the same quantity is 0.96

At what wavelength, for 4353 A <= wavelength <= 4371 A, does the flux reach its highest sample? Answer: 4357.99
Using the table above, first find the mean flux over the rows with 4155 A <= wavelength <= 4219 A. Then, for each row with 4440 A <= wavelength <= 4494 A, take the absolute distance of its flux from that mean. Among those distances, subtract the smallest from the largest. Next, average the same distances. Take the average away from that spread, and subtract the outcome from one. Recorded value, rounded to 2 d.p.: 0.44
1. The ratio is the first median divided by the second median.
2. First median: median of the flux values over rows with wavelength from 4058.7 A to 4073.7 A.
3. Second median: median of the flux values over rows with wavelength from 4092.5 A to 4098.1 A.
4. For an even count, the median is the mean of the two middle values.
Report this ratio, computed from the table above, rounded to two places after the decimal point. 1.16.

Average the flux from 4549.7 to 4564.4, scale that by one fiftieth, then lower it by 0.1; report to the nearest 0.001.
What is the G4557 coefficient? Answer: 0.088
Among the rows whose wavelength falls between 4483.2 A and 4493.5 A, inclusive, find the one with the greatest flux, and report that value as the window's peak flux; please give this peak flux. 10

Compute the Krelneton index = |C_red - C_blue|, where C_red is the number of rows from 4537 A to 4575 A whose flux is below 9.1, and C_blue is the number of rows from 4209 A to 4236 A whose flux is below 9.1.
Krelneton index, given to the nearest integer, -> 2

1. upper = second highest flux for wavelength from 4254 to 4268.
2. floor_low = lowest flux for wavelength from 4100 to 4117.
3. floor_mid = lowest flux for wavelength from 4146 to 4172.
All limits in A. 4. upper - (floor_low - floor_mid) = 10.2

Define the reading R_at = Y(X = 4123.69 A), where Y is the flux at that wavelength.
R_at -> 8.895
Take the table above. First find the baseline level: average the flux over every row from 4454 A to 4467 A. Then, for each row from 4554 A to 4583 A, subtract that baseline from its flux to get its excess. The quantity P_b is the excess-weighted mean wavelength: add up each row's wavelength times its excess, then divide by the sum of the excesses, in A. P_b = 4567.9 A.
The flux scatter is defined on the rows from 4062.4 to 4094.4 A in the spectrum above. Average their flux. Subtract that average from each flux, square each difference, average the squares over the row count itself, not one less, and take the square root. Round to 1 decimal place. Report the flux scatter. 1.0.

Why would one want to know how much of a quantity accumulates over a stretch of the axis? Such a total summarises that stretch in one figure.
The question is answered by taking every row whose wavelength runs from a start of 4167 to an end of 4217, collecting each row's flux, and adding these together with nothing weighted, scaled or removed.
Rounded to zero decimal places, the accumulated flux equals 235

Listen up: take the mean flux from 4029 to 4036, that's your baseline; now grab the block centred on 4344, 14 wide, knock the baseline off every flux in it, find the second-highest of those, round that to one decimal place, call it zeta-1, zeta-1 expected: 3.7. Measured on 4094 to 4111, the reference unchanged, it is 2.3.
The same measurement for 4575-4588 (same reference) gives -0.1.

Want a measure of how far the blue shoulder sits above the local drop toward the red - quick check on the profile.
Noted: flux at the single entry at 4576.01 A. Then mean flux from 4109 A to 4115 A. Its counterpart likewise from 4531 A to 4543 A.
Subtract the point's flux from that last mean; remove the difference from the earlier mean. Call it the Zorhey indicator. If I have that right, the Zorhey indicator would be 8.5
